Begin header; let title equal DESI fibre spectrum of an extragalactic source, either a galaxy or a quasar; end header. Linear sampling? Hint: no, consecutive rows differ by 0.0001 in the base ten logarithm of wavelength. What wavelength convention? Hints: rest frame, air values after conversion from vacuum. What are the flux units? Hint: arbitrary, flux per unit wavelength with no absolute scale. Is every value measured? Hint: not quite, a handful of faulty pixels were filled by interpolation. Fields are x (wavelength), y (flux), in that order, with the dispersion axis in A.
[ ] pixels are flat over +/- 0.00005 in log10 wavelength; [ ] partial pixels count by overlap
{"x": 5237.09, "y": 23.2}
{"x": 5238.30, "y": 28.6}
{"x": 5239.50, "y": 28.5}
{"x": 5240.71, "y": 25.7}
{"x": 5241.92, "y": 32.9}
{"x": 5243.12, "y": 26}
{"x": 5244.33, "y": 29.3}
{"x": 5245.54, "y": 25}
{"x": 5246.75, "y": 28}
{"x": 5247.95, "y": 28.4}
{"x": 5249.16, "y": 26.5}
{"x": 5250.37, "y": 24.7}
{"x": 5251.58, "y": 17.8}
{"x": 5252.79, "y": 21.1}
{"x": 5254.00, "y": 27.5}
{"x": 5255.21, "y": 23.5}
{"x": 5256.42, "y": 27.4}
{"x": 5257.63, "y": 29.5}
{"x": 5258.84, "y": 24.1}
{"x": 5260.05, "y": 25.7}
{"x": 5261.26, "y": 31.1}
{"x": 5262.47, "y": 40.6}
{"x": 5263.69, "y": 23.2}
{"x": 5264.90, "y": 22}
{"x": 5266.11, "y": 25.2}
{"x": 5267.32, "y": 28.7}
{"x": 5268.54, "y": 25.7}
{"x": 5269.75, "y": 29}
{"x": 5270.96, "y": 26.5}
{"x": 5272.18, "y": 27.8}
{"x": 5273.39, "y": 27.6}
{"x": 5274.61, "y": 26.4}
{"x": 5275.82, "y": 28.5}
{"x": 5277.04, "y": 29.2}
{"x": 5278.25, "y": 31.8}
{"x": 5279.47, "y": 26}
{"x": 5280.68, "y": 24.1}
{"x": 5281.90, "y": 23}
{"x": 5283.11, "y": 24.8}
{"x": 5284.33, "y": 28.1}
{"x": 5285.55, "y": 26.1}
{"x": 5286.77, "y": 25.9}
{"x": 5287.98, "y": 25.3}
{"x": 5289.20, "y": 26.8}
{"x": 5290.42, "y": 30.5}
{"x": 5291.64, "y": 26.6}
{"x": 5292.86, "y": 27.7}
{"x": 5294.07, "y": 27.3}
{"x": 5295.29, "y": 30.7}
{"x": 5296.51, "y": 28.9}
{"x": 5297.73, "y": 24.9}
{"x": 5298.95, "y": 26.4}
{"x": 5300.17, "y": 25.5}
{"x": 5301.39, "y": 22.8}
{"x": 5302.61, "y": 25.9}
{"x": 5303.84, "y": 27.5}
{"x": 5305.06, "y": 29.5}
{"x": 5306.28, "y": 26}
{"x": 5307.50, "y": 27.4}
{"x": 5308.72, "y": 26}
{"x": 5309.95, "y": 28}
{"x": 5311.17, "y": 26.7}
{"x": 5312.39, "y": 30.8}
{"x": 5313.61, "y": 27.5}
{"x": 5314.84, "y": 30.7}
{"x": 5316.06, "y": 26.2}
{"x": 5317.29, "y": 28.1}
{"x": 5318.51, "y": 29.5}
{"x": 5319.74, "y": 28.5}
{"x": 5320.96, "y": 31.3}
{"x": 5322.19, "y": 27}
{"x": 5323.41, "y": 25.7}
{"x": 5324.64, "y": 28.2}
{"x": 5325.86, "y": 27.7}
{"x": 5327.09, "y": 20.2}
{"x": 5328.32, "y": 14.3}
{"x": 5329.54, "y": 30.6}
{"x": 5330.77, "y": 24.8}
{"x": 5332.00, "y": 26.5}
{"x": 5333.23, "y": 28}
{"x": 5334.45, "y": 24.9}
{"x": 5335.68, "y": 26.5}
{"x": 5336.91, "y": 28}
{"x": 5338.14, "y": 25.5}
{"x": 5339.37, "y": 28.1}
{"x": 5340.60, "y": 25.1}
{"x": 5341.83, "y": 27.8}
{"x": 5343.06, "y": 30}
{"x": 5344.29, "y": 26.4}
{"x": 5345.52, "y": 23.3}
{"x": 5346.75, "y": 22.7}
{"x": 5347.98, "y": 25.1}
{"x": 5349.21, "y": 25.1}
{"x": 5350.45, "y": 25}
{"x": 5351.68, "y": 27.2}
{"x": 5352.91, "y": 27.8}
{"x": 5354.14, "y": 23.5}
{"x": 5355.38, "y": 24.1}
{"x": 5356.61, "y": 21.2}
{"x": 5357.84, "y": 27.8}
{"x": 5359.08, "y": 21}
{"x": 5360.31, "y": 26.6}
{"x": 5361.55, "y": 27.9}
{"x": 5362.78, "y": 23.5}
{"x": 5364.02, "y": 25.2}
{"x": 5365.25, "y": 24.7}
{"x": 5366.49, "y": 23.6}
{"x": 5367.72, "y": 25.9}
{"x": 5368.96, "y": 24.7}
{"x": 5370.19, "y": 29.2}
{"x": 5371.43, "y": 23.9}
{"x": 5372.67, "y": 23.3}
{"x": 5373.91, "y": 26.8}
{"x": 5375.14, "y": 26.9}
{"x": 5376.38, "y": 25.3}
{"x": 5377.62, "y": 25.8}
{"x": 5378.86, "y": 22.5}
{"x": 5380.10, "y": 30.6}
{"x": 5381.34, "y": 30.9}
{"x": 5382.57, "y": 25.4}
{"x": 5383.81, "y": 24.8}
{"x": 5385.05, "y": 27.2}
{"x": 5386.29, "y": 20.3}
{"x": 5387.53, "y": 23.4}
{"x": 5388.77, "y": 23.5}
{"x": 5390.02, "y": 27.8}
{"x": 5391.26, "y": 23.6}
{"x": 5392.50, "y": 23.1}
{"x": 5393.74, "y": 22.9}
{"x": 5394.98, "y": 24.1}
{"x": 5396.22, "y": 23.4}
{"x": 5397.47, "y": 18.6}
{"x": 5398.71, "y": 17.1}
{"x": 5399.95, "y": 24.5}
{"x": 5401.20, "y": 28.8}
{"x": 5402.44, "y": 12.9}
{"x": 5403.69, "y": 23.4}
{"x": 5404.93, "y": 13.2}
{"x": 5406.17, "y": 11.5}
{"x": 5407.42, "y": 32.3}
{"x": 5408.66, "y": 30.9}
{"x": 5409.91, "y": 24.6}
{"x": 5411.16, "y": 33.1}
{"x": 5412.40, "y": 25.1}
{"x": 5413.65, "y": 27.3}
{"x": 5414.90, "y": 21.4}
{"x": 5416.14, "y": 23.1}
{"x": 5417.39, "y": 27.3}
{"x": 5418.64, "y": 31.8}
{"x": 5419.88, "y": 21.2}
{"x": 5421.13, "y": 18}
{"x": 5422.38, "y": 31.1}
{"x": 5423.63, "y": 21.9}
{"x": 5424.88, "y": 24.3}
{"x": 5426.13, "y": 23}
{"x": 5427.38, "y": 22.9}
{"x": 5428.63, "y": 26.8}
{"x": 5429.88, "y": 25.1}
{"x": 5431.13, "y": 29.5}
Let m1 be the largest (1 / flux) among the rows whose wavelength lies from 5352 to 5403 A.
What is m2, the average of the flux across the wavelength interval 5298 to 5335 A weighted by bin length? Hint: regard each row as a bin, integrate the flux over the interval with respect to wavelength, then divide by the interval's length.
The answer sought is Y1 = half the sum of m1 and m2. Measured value 13.4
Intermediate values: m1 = 0.078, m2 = 26.7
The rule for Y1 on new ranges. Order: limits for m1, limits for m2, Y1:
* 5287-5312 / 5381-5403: 11.7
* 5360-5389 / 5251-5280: 13.5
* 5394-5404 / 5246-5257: 12.5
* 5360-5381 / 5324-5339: 12.8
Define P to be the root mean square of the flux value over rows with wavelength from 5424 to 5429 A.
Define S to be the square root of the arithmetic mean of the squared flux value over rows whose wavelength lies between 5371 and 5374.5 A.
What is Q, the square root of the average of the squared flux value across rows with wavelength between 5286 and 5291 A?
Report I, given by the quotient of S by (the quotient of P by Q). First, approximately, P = 24.3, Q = 27.2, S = 24.7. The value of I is 27.7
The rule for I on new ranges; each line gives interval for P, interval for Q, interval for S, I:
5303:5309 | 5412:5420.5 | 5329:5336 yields 25.2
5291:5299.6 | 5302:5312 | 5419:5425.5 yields 23.4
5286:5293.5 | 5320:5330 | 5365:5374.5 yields 24.4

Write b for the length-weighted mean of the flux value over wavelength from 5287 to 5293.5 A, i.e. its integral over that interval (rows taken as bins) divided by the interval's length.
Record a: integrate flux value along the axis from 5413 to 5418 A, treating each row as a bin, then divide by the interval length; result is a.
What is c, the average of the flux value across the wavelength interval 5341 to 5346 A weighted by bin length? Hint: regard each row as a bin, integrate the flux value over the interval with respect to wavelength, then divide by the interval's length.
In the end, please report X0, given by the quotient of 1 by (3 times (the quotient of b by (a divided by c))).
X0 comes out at 0.0112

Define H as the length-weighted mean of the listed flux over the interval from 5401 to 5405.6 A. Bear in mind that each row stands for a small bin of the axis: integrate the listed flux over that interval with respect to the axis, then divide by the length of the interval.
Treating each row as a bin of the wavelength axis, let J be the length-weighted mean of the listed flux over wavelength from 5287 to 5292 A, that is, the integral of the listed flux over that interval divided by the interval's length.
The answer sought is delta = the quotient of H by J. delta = 0.69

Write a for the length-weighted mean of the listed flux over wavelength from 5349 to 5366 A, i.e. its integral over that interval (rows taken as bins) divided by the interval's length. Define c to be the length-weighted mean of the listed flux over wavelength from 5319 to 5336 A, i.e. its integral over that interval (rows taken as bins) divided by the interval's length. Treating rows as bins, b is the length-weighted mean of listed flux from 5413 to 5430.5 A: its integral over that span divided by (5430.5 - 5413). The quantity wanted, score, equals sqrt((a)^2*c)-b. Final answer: 103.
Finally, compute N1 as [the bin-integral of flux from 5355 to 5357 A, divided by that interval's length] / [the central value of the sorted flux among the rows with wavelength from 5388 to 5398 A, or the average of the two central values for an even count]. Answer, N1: 0.97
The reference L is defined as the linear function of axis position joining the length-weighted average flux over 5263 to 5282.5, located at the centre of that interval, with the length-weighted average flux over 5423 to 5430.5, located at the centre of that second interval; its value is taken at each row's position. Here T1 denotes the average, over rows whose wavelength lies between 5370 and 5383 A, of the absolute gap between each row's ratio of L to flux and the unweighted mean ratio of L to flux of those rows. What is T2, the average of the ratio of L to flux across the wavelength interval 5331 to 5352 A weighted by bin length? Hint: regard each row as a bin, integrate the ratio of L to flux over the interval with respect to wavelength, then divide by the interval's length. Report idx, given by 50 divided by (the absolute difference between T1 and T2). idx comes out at 56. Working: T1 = 0.079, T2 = 0.98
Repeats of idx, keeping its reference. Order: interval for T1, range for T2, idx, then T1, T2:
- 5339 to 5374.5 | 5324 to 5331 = 47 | 0.071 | 1.13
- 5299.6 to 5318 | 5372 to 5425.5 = 50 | 0.056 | 1.06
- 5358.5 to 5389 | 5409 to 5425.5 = 56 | 0.077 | 0.98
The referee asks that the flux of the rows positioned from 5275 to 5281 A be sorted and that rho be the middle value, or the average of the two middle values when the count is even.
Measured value 28.5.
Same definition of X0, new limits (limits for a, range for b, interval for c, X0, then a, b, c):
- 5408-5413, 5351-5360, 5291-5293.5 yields 0.0141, 28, 24.7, 27.3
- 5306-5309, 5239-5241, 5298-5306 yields 0.0125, 27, 27.2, 26.2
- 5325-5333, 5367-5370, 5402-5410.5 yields 0.0146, 24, 25.9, 21.4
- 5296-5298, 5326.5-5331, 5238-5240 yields 0.0142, 27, 22.3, 28.6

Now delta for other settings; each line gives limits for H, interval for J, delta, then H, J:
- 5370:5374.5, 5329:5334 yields 0.93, 25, 27.3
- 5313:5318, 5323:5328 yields 1.14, 28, 24.8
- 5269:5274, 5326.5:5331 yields 1.24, 28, 22.3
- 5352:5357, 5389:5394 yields 1.00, 24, 24.4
